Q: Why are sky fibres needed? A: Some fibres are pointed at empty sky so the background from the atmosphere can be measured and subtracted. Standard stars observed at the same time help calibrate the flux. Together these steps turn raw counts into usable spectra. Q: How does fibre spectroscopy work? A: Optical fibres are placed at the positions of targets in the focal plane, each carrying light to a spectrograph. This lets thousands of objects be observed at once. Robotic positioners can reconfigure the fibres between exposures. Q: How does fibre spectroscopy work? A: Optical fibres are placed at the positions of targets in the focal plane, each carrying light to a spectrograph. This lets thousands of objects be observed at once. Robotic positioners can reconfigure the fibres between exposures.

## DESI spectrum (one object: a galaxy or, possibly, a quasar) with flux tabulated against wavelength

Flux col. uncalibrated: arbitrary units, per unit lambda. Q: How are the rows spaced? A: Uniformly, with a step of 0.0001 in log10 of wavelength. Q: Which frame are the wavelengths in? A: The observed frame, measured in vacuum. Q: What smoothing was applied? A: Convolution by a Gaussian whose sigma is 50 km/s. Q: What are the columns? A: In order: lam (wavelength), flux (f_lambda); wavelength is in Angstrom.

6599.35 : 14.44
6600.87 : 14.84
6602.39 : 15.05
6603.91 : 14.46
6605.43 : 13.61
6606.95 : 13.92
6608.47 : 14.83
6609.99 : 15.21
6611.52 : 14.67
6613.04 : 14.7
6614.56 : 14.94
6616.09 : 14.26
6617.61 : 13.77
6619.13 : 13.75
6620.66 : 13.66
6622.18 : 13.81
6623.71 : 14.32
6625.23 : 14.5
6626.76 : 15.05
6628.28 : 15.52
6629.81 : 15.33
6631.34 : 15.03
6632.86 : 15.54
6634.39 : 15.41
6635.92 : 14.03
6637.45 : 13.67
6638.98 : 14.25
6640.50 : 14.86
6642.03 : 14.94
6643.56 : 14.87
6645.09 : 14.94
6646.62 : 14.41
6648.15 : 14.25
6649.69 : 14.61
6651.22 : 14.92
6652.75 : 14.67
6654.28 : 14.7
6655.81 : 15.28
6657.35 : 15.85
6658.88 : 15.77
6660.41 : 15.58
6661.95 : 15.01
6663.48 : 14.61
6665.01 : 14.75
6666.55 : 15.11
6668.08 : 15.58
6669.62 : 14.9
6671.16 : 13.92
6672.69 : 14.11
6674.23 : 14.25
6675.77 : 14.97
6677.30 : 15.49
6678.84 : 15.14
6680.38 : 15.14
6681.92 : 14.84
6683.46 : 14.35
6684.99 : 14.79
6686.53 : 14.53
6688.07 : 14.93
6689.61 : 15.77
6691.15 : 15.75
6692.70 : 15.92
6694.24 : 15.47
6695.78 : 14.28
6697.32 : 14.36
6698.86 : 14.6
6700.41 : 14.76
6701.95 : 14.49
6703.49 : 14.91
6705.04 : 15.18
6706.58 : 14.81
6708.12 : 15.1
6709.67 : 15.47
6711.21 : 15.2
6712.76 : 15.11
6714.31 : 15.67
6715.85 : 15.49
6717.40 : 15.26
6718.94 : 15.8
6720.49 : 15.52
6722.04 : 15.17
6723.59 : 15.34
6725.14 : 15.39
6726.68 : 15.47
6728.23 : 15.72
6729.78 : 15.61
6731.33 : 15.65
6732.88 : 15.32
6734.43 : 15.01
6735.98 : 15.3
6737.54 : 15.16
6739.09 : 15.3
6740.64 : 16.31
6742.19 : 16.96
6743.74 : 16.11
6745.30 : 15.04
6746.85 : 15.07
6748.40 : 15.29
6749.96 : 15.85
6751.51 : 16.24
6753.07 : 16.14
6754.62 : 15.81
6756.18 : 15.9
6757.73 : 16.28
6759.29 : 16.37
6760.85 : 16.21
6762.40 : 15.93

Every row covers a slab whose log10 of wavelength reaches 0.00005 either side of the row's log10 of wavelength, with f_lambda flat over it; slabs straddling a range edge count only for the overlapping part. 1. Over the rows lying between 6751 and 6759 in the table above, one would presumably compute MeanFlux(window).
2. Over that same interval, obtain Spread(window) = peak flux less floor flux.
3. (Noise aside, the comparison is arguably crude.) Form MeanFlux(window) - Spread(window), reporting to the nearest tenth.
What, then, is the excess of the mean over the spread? 15.6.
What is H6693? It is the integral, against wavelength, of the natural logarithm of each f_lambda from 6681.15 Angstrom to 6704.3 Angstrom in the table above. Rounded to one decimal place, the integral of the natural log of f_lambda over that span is 62.5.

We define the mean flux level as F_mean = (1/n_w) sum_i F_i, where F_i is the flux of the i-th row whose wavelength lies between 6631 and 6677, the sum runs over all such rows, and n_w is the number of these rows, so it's 14.83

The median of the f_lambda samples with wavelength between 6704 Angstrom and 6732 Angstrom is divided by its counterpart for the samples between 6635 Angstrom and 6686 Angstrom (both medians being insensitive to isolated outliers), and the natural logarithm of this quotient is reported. 0.038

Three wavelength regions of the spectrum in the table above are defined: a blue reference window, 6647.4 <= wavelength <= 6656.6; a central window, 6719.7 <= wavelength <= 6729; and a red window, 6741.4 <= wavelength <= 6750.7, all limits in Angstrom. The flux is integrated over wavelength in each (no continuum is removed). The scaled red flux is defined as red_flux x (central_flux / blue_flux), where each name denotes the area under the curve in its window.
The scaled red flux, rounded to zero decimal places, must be 155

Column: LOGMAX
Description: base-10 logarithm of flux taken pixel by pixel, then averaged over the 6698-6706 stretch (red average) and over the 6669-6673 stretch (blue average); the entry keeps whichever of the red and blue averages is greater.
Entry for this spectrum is 1.17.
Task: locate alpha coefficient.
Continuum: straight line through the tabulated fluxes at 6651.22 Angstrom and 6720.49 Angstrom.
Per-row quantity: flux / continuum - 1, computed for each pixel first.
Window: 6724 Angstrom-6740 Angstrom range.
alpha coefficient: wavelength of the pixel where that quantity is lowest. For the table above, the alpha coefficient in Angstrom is 6734.43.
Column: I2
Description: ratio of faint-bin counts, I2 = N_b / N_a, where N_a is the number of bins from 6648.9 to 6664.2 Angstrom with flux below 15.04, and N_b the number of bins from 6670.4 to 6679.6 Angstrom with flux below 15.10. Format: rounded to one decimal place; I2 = 0.7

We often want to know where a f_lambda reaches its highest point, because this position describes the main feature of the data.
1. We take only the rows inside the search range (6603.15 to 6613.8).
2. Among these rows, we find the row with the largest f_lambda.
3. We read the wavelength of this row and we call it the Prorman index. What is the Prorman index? 6609.99 Angstrom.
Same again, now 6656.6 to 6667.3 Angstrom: 6657.35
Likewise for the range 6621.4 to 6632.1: 6628.28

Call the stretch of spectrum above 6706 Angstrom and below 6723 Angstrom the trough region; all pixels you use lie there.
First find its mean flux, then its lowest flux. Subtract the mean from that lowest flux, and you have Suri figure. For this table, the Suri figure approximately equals -0.52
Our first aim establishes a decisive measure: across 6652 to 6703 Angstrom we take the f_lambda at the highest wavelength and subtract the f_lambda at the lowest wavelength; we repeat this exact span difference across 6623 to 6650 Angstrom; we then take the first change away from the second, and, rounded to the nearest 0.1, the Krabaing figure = 0.5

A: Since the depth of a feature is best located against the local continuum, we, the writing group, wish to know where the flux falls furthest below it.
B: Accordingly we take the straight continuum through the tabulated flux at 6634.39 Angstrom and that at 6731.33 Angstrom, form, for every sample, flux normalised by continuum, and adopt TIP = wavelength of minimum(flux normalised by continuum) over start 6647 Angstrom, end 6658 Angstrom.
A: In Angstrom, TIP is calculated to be 6648.15 Angstrom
